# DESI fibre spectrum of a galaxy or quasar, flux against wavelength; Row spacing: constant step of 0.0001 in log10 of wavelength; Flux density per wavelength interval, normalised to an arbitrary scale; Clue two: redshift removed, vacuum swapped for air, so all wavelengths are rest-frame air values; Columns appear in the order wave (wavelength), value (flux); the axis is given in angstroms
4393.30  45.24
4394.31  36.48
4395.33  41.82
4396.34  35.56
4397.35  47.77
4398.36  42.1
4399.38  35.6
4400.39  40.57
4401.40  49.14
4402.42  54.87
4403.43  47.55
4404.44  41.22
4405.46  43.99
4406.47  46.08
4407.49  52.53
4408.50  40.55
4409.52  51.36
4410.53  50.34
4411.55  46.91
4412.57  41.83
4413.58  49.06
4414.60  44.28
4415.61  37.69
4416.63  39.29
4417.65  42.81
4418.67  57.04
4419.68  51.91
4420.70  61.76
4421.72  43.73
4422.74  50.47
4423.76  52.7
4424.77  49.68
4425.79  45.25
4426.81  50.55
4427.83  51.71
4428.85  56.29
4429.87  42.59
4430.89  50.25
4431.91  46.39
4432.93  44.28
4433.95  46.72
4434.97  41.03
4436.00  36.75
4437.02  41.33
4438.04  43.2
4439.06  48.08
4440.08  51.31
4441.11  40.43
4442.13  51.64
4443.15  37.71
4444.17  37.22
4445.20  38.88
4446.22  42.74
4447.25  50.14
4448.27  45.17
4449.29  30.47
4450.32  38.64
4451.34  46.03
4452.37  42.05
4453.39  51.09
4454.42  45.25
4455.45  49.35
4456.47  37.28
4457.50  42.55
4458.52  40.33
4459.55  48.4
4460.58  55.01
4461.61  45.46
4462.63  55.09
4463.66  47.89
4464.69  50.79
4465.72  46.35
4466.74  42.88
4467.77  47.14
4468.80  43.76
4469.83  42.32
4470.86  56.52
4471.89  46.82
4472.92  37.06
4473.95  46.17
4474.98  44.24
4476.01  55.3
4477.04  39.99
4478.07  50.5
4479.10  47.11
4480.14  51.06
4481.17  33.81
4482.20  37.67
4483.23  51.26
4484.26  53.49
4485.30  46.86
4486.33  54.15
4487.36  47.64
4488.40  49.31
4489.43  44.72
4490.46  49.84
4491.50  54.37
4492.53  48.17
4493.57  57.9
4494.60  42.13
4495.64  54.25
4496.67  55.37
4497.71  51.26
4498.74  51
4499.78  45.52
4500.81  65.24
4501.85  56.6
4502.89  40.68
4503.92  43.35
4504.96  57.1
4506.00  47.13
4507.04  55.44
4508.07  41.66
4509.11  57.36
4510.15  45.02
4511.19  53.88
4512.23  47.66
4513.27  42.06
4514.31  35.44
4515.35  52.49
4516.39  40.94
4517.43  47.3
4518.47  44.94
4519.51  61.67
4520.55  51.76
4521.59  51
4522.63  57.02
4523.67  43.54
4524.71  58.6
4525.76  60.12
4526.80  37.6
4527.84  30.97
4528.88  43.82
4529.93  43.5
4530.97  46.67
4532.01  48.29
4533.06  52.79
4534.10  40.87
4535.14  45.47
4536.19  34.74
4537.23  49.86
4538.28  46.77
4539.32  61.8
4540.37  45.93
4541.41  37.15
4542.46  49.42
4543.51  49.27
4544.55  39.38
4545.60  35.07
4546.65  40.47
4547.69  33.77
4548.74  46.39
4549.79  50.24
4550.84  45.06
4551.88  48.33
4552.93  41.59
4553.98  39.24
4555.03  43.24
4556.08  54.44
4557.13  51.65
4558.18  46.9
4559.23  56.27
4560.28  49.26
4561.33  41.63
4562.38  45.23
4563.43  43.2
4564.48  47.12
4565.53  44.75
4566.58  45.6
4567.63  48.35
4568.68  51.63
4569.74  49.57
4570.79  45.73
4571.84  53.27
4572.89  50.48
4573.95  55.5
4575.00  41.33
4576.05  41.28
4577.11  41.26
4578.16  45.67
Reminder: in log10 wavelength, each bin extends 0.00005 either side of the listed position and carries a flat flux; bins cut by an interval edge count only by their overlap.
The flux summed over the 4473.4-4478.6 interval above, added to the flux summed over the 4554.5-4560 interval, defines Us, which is 489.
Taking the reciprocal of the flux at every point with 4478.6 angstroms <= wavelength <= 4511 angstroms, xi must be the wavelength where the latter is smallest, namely 4500.81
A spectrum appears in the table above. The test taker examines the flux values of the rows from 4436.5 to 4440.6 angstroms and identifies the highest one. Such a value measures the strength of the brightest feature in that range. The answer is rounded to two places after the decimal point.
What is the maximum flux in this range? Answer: 51.31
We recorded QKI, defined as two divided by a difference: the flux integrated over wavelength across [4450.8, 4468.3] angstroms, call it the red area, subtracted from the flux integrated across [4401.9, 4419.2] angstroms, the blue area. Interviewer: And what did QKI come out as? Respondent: -0.14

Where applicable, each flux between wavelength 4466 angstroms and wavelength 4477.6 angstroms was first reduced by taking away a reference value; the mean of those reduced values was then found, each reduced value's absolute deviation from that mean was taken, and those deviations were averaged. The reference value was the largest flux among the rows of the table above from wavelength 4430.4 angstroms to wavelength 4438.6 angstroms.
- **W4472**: 4.3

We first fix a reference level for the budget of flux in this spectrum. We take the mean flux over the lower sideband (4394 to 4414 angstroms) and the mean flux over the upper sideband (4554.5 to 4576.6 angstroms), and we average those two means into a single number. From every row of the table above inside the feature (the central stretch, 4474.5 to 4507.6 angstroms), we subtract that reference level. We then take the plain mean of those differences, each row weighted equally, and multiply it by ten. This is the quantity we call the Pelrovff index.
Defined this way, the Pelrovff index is 31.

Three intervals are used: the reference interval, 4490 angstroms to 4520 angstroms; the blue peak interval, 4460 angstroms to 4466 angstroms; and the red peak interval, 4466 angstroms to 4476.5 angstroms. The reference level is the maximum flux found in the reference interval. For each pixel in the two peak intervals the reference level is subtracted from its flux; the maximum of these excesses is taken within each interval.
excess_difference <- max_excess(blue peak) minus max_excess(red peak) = -1.4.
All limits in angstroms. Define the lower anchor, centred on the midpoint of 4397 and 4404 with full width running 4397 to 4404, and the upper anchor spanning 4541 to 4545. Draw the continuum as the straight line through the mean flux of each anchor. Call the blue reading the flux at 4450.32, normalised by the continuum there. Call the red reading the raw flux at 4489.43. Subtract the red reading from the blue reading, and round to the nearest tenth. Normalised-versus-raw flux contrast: -43.9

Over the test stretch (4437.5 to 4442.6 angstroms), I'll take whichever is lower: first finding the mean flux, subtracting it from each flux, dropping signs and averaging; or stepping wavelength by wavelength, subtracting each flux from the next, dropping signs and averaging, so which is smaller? 4.09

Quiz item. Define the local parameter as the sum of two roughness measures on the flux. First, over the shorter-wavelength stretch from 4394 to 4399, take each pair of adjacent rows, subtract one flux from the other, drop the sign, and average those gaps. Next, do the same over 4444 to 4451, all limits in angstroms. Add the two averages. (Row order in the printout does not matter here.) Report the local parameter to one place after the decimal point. 14.2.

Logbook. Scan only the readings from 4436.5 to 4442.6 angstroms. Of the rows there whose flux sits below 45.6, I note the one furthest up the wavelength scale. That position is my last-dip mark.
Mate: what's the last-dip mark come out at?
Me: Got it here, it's 4441.11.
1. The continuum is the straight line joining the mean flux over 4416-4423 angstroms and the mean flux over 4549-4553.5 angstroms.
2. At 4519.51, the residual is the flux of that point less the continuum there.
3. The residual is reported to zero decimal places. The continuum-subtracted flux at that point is 15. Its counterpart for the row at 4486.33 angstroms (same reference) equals 6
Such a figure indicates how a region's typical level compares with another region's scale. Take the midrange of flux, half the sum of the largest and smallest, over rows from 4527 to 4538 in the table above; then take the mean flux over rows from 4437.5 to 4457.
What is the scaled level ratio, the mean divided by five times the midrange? 0.208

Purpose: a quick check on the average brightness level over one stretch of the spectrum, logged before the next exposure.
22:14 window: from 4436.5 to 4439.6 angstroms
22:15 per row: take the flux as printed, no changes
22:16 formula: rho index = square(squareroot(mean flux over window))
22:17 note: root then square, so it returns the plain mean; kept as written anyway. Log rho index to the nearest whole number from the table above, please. 44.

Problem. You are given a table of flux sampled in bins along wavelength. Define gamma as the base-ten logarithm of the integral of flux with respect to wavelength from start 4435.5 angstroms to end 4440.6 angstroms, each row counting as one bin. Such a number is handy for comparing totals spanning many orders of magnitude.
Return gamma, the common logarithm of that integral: 2.35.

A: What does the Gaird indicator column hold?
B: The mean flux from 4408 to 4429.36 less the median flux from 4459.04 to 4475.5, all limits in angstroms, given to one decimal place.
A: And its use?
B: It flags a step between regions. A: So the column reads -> 1.8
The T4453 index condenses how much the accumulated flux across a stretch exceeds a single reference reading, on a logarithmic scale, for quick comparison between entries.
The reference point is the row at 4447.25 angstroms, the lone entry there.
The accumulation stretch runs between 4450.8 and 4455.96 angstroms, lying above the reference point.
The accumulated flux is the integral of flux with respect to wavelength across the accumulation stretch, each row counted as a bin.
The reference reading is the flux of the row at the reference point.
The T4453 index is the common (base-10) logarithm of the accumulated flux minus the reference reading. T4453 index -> 2.28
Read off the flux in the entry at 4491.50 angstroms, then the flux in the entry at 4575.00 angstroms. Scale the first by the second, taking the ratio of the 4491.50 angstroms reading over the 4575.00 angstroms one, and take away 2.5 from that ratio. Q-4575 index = -1.2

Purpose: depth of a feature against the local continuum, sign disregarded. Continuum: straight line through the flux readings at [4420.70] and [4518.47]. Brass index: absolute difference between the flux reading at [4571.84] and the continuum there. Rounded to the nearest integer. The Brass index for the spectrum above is 18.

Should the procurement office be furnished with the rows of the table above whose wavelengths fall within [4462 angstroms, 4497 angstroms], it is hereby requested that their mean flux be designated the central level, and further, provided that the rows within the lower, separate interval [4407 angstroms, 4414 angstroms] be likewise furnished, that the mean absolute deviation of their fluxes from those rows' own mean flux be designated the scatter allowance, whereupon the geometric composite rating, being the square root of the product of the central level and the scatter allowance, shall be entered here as 13.5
